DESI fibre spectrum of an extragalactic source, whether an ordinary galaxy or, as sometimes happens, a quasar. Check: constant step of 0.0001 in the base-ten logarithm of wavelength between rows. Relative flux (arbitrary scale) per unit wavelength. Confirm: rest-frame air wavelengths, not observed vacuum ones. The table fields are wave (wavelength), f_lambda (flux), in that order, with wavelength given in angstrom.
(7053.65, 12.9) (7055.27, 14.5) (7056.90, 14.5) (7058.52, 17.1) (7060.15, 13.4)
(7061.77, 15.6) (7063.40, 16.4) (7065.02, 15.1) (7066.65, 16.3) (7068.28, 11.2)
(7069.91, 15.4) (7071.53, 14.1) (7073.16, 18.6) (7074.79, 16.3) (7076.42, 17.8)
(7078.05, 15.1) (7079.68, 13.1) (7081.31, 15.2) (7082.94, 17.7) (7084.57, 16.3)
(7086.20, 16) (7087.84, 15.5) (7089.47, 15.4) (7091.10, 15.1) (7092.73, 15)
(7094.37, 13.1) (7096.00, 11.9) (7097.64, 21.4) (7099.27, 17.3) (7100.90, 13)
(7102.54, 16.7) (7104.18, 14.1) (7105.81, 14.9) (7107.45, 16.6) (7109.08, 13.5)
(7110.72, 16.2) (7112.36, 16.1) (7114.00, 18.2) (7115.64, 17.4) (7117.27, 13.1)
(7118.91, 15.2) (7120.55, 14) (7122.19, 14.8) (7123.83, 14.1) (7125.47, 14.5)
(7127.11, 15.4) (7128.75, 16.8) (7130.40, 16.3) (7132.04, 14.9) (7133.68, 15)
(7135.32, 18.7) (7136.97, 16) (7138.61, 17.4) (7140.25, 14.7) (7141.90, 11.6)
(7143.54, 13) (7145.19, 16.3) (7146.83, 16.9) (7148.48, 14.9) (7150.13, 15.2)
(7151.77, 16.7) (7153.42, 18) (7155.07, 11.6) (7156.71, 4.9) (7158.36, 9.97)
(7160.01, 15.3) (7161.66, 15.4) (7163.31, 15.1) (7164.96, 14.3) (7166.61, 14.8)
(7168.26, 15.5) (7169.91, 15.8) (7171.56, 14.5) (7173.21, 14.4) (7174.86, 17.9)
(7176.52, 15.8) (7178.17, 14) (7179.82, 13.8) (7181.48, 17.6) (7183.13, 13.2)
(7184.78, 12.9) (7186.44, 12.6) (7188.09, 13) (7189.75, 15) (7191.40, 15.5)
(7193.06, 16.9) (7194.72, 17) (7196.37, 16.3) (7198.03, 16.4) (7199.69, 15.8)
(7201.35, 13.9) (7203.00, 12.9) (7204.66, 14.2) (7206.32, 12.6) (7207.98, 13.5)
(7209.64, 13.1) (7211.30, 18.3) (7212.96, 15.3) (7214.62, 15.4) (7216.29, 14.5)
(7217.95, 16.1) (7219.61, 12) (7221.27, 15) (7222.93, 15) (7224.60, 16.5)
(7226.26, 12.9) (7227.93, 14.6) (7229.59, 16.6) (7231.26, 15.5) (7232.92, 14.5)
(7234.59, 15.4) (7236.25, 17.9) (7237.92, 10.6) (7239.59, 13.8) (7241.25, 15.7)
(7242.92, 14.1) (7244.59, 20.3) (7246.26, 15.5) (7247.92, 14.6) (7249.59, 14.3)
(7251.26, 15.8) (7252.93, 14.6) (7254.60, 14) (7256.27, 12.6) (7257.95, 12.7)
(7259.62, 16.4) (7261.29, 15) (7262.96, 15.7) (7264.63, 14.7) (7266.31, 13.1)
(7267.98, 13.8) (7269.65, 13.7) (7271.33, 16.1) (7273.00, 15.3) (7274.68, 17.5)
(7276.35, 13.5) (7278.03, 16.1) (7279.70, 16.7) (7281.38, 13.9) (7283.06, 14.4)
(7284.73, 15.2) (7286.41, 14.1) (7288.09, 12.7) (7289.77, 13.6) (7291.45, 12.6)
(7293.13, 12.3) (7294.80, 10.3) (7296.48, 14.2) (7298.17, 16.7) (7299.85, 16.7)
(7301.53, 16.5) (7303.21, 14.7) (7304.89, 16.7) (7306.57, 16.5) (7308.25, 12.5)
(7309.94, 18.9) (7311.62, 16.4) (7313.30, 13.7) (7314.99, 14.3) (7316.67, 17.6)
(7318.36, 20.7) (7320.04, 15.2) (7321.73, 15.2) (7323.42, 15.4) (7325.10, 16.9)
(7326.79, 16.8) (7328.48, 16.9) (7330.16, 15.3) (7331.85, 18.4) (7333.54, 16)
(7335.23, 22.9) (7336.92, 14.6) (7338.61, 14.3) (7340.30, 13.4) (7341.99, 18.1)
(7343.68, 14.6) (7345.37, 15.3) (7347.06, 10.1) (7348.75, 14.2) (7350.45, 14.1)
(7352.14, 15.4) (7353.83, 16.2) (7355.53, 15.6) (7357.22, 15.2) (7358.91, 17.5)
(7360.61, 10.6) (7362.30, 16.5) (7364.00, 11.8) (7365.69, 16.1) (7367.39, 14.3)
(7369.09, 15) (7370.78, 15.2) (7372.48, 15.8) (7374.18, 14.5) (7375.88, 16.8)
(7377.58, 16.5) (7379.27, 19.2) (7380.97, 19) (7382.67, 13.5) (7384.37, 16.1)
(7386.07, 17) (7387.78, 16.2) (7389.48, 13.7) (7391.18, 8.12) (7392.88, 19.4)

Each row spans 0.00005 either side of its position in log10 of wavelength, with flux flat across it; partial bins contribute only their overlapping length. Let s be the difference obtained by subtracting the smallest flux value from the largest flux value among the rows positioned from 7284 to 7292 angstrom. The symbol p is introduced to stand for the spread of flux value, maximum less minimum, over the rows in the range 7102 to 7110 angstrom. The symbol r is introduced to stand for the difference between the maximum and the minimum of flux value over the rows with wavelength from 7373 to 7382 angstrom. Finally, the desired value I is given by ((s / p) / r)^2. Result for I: 0.03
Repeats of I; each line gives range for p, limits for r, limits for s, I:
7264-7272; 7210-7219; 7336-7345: 0.17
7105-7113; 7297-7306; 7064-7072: 0.68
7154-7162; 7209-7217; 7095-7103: 0.03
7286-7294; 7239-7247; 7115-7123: 0.14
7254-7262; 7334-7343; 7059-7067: 0.01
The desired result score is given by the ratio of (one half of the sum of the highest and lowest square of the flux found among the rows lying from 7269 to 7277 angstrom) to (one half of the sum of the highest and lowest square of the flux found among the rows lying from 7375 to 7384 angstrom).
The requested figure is 0.89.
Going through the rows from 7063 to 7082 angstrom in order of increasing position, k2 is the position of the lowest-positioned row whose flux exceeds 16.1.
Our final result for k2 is 7063.40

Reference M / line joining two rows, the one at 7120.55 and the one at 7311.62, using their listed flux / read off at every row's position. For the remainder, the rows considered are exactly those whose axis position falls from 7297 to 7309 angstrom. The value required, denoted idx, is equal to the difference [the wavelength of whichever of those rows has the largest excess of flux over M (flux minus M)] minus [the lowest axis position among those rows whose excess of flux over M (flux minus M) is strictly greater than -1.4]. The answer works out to 0.0 angstrom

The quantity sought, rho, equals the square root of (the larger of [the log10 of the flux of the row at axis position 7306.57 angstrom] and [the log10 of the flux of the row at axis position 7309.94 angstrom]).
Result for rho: 1.13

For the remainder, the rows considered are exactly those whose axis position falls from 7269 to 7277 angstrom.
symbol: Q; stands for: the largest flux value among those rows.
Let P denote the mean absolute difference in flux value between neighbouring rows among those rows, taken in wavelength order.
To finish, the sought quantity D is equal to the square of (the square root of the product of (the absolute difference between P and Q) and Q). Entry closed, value 265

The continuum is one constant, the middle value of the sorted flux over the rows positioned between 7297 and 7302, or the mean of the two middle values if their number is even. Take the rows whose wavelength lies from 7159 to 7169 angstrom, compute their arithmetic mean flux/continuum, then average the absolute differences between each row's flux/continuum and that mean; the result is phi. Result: 0.02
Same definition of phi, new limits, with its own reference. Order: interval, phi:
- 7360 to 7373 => 0.10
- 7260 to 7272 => 0.05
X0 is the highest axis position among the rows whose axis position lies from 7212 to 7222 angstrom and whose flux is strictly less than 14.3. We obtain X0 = 7219.61 angstrom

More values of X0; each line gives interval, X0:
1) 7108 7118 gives 7117.27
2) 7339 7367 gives 7364.00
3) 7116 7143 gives 7141.90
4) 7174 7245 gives 7242.92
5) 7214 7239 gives 7237.92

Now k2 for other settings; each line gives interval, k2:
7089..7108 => 7097.64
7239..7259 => 7244.59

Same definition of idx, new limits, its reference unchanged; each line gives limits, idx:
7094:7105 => 3.3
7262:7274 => 8.4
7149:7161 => 3.3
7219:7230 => 8.3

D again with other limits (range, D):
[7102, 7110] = 245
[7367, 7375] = 239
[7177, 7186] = 271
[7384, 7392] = 247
